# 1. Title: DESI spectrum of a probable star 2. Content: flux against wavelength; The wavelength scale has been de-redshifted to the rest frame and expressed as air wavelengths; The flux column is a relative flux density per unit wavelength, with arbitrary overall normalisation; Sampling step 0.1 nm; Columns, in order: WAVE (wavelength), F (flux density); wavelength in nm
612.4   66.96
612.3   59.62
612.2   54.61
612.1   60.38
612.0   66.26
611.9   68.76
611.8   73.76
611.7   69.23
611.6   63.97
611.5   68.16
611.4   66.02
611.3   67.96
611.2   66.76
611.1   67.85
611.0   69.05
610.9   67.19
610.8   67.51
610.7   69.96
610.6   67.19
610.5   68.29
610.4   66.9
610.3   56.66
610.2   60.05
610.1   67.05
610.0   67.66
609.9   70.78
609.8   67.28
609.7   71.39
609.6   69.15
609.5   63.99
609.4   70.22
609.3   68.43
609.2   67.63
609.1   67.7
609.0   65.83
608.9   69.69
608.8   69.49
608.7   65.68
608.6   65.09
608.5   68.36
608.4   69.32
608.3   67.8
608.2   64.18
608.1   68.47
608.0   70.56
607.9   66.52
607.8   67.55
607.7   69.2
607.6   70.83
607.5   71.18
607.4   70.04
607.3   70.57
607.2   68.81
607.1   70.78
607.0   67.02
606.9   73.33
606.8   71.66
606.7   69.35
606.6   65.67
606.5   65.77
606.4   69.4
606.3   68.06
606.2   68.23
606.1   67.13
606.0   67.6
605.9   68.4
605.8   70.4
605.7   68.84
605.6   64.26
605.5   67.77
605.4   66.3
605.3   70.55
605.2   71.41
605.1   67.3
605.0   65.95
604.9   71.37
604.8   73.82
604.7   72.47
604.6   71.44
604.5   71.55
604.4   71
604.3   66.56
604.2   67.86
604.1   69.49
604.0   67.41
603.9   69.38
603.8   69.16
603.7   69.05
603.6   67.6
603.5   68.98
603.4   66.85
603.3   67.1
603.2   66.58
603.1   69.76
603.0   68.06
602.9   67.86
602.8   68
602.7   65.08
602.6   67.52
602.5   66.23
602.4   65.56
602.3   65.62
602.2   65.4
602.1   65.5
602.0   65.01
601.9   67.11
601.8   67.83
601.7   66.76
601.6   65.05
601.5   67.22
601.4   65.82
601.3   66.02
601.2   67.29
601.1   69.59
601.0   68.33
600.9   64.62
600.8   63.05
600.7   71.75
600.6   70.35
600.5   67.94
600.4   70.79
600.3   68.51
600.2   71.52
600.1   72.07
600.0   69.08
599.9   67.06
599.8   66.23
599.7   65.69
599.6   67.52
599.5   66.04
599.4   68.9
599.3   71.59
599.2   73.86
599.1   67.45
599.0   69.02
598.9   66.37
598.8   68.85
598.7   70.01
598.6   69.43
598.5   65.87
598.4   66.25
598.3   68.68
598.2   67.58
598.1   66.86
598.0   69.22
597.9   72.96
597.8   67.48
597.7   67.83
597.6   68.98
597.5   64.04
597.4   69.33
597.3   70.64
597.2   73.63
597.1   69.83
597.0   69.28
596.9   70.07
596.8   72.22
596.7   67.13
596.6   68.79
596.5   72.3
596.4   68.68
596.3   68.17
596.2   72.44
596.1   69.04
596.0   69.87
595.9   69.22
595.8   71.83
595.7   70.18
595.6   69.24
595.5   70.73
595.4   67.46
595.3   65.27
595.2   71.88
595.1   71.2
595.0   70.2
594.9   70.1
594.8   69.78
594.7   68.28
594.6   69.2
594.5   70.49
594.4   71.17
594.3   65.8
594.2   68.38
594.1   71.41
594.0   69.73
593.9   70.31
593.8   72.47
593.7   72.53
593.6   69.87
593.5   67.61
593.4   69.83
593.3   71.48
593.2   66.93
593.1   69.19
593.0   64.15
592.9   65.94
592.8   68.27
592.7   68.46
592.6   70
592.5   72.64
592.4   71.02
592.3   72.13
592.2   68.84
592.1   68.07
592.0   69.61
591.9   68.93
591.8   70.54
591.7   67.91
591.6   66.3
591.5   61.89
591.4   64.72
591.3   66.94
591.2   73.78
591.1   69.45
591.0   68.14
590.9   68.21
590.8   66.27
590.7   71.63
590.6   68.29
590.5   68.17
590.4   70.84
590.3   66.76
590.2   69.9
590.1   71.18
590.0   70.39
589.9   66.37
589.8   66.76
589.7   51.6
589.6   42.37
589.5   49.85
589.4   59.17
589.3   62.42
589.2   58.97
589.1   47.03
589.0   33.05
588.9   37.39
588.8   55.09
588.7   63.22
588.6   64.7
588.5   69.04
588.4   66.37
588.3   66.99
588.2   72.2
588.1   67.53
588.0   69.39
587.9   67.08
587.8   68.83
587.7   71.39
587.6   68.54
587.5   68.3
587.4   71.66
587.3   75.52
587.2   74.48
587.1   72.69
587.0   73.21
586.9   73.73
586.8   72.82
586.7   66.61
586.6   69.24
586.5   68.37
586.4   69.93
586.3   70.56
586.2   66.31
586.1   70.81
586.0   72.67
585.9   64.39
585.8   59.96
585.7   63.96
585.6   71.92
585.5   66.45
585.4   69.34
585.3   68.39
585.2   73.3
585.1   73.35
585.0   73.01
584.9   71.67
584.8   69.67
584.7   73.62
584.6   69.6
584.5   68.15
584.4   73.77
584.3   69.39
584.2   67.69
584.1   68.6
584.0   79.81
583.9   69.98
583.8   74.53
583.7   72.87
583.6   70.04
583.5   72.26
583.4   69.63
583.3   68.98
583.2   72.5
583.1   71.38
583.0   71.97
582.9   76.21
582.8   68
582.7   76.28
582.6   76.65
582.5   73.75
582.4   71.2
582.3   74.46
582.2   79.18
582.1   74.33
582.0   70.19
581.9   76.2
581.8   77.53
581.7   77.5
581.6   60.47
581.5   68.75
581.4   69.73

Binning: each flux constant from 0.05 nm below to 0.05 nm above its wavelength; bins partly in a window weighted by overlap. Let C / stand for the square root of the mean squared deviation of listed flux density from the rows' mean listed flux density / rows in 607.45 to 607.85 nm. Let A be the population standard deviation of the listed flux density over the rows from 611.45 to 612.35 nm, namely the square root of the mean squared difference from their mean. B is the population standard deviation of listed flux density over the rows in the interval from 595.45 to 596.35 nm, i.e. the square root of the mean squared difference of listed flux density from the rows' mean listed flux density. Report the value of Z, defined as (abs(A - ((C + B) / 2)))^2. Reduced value 17.6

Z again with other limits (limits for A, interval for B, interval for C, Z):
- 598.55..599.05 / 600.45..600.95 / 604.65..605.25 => 3.3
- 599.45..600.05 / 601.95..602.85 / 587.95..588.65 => 0.2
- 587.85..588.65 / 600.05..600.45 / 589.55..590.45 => 11.0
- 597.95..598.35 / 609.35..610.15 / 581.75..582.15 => 2.6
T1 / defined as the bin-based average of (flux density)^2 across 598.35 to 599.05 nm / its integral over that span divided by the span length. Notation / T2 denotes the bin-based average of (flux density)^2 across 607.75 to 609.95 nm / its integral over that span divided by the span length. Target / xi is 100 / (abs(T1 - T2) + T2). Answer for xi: 0.0216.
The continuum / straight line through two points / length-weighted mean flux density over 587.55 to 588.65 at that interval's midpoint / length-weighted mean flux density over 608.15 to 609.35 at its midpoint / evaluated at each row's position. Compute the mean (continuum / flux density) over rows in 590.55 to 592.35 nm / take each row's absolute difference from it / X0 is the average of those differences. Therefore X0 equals 0.028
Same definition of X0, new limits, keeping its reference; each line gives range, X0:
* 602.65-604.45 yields 0.016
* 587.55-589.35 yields 0.215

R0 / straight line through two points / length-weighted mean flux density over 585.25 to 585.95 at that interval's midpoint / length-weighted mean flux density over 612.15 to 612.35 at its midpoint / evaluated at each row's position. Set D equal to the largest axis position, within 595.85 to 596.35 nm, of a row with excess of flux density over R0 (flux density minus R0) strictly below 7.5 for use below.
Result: 596.3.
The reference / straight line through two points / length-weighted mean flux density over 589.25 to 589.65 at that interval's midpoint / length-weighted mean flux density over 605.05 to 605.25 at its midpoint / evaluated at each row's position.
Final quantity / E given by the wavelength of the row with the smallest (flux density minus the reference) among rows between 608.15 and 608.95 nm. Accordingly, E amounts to 608.2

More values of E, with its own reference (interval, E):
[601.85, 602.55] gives 602.0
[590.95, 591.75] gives 591.5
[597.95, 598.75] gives 598.5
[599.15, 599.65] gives 599.5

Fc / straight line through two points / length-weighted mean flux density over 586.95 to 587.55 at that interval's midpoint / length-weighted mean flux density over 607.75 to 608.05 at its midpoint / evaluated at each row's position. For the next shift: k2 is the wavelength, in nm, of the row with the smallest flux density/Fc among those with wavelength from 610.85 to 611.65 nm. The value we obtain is 611.6 nm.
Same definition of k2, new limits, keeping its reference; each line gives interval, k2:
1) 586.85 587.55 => 587.5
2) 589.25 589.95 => 589.6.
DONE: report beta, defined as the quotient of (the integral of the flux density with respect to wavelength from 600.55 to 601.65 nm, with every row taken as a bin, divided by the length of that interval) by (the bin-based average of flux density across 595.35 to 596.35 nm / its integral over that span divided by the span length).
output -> 0.96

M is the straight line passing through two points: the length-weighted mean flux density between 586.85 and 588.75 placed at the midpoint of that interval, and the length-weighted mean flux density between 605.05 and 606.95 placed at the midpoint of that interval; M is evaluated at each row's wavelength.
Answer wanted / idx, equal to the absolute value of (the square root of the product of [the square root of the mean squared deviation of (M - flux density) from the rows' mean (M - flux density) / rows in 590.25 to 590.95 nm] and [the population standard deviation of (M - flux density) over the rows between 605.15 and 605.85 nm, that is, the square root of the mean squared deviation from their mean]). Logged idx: 2.1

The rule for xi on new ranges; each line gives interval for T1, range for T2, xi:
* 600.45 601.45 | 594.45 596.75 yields 0.0194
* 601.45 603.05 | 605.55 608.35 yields 0.0200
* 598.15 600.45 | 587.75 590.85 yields 0.0212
